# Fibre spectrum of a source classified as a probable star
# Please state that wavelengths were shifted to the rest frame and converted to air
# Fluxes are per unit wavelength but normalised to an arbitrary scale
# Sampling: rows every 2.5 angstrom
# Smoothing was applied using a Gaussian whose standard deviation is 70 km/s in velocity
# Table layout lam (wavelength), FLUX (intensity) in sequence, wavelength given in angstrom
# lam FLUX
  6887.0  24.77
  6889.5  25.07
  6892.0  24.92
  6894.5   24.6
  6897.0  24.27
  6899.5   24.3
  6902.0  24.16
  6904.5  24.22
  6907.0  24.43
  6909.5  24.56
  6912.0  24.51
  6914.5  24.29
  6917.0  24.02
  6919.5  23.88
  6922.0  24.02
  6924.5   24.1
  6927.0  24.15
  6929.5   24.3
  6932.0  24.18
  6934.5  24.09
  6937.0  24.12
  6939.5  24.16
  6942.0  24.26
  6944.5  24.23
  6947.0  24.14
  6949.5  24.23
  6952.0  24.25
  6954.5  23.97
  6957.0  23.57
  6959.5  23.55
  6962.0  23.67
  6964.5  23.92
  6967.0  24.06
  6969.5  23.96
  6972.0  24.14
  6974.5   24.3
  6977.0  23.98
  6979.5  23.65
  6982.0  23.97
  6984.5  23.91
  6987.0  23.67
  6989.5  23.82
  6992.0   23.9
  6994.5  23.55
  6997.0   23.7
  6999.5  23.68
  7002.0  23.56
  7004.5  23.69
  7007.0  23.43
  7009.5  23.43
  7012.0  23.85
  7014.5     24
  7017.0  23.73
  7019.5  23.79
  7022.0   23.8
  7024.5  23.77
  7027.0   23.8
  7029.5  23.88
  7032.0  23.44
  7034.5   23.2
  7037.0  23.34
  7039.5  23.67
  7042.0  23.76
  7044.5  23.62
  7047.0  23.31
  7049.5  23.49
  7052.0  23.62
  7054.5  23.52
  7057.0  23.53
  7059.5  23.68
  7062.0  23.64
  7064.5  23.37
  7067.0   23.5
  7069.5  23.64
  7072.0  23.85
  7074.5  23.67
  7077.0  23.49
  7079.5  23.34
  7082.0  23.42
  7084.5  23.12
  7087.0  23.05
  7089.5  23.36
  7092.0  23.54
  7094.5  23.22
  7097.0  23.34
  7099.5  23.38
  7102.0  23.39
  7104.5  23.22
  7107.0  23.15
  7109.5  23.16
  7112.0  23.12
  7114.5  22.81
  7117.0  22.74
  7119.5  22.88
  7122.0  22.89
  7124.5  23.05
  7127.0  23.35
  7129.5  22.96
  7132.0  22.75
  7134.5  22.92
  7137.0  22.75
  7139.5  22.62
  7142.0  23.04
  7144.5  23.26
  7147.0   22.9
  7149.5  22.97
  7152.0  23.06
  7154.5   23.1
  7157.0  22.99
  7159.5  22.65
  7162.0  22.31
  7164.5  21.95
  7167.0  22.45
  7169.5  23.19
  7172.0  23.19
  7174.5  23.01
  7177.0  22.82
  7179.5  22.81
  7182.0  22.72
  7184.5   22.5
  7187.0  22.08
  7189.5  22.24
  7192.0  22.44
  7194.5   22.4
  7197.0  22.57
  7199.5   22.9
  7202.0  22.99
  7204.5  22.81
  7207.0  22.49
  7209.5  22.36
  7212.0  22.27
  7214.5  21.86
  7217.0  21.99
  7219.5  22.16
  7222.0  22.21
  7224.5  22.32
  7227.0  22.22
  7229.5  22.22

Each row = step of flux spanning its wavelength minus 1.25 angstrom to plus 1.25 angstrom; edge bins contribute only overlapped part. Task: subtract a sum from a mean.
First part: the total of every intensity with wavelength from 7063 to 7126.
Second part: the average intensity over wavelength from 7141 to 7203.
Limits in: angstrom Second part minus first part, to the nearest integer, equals -559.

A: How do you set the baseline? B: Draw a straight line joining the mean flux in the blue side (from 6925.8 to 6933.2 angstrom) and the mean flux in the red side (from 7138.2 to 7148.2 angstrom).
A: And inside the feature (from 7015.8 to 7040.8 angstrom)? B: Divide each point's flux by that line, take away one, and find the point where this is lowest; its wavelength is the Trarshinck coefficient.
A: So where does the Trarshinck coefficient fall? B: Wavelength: 7034.5 angstrom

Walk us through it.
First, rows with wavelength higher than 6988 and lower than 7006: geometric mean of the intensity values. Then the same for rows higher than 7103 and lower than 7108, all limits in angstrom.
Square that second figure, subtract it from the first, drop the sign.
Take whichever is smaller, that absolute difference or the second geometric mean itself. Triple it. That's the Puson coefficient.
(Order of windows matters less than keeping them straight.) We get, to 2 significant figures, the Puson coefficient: 70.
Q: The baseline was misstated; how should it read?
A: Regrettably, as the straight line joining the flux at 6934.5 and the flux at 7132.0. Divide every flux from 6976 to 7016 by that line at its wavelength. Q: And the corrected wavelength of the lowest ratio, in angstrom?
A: 7007.0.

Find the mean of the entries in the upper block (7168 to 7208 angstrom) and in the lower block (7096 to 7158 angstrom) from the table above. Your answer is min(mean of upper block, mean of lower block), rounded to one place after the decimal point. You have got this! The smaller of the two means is 22.7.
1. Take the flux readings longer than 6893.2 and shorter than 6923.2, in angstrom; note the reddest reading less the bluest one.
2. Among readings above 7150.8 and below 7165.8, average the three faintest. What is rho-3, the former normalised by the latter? -0.026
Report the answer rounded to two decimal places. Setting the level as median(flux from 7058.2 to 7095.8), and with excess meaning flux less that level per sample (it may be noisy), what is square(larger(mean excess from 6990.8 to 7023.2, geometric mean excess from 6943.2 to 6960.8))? 0.12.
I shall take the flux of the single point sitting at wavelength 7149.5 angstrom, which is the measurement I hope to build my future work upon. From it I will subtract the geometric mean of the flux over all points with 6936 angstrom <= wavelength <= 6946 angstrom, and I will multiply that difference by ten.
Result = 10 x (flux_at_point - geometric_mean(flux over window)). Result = -12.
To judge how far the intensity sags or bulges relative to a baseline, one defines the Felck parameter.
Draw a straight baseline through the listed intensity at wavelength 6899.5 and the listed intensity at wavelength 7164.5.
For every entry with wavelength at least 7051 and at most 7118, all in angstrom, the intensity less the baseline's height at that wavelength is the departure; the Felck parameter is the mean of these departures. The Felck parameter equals 0.71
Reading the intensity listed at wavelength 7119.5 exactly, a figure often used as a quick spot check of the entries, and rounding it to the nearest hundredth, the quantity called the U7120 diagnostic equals 22.88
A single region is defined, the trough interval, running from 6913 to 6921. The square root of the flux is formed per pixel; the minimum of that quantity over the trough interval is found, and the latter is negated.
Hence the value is -4.89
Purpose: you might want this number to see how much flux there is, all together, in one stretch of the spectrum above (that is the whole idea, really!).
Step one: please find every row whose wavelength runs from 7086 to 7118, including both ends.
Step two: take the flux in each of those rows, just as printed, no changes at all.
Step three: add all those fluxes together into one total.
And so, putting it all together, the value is 301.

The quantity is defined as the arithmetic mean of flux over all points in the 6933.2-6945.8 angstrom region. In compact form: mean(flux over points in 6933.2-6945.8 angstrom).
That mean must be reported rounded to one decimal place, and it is 24.2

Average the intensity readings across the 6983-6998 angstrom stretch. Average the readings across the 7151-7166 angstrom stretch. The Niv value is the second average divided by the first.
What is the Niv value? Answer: 0.954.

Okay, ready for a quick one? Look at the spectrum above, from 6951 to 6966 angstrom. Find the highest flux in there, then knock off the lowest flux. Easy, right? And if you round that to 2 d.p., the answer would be 0.70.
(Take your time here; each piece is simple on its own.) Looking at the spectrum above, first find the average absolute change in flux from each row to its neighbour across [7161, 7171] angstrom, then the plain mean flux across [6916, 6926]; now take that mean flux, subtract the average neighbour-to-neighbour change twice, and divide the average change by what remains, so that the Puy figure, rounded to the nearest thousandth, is 0.023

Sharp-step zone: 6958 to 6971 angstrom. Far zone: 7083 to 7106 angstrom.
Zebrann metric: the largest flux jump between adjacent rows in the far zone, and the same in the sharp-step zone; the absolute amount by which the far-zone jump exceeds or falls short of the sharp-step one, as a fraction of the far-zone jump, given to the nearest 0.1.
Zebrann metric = 0.2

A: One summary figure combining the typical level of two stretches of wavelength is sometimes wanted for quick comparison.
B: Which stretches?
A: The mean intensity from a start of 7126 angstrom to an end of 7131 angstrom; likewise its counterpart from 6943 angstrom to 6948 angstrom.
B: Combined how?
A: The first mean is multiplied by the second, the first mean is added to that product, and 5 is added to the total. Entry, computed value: 588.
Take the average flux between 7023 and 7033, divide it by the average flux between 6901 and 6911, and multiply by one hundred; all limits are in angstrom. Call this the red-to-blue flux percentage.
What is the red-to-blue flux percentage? 97.5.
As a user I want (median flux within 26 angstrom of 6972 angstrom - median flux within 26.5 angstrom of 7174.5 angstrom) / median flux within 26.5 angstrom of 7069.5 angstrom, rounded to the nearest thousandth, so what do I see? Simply 0.051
